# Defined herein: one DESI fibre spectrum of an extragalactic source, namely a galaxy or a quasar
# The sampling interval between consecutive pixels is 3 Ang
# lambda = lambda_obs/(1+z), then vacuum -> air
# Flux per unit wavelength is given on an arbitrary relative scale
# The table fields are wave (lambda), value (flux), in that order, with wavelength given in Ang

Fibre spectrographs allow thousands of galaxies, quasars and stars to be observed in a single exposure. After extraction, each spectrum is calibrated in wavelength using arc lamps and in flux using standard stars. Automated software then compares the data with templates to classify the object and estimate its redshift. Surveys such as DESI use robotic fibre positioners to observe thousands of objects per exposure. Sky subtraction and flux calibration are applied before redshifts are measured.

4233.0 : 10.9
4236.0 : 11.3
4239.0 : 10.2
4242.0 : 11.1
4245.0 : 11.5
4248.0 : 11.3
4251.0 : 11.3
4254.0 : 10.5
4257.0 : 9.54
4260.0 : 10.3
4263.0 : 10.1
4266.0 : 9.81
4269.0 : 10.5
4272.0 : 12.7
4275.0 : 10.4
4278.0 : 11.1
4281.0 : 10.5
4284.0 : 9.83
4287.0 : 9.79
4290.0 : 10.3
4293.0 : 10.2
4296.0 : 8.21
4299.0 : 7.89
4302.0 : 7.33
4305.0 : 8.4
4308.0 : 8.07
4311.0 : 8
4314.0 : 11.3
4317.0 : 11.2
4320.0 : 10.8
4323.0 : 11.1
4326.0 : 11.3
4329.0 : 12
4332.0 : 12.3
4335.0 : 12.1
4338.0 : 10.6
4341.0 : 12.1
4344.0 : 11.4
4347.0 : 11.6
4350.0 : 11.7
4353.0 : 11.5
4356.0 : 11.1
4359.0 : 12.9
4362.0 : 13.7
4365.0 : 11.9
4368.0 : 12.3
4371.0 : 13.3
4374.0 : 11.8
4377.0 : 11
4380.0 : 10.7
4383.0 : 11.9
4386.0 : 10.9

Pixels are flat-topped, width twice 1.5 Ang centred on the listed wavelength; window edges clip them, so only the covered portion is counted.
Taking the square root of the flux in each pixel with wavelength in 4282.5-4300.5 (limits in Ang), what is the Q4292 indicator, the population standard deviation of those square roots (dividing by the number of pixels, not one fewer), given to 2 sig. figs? 0.16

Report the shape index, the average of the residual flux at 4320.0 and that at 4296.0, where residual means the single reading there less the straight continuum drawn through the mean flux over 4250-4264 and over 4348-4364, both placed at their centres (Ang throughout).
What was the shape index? -1.8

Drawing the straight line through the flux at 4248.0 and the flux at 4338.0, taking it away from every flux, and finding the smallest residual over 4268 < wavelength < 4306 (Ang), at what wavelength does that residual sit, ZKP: 4302.0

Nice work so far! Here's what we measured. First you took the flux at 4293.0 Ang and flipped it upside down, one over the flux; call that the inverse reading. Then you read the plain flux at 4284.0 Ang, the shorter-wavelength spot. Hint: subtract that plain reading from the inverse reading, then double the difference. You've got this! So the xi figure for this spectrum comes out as -19.5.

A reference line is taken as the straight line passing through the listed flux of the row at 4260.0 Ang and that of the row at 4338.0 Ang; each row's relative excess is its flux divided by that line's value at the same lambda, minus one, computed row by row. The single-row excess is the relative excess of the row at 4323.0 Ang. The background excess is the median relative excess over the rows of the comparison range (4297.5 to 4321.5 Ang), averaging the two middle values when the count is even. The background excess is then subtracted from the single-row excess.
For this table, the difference 0.27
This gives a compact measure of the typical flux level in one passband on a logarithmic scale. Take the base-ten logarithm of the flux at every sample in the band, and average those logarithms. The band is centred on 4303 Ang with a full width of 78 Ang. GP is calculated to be 1.01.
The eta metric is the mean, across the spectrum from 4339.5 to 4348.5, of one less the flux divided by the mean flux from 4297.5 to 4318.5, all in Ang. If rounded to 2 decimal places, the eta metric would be -0.32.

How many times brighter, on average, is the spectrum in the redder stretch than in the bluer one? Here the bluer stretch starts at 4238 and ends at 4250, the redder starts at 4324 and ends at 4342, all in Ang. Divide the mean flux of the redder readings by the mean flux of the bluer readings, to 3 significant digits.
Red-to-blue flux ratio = 1.06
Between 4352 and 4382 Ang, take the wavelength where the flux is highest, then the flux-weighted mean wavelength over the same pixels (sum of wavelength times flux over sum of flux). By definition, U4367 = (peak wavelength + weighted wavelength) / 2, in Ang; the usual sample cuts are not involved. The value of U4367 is 4364.2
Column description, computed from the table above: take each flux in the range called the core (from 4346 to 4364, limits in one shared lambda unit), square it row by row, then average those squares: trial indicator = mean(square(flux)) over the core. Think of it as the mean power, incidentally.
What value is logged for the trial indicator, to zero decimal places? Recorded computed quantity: 147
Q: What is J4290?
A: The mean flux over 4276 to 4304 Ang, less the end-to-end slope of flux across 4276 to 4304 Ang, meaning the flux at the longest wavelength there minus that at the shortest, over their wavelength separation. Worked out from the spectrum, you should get 9.6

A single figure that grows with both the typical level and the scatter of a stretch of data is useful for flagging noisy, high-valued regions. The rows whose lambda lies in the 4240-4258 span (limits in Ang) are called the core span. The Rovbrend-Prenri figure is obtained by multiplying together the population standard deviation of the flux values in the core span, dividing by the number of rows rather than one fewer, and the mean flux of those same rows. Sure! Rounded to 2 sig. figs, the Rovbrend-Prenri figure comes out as 7.3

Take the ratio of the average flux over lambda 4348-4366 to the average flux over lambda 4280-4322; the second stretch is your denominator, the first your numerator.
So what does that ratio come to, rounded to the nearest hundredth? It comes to 1.29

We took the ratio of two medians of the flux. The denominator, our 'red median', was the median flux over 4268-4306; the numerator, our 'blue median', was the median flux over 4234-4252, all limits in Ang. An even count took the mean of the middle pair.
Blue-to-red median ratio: 1.108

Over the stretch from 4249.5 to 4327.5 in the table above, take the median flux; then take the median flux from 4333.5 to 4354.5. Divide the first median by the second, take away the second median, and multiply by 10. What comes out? -107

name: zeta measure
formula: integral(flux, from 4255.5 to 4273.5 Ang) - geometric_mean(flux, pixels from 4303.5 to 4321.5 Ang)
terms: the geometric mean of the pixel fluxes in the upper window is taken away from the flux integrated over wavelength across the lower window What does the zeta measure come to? 179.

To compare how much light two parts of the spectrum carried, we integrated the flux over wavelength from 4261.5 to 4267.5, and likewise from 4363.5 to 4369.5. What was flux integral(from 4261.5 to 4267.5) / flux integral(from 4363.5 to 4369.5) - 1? -0.18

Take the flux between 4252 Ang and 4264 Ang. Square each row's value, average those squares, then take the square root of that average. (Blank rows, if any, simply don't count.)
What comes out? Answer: 10.1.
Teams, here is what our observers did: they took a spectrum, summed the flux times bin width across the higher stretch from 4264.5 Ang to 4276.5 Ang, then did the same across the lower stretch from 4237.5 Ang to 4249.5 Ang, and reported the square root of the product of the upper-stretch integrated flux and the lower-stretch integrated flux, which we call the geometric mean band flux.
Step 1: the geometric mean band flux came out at 131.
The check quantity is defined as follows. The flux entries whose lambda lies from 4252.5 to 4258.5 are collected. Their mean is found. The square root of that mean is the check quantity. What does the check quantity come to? 3.17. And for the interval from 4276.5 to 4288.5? 3.21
